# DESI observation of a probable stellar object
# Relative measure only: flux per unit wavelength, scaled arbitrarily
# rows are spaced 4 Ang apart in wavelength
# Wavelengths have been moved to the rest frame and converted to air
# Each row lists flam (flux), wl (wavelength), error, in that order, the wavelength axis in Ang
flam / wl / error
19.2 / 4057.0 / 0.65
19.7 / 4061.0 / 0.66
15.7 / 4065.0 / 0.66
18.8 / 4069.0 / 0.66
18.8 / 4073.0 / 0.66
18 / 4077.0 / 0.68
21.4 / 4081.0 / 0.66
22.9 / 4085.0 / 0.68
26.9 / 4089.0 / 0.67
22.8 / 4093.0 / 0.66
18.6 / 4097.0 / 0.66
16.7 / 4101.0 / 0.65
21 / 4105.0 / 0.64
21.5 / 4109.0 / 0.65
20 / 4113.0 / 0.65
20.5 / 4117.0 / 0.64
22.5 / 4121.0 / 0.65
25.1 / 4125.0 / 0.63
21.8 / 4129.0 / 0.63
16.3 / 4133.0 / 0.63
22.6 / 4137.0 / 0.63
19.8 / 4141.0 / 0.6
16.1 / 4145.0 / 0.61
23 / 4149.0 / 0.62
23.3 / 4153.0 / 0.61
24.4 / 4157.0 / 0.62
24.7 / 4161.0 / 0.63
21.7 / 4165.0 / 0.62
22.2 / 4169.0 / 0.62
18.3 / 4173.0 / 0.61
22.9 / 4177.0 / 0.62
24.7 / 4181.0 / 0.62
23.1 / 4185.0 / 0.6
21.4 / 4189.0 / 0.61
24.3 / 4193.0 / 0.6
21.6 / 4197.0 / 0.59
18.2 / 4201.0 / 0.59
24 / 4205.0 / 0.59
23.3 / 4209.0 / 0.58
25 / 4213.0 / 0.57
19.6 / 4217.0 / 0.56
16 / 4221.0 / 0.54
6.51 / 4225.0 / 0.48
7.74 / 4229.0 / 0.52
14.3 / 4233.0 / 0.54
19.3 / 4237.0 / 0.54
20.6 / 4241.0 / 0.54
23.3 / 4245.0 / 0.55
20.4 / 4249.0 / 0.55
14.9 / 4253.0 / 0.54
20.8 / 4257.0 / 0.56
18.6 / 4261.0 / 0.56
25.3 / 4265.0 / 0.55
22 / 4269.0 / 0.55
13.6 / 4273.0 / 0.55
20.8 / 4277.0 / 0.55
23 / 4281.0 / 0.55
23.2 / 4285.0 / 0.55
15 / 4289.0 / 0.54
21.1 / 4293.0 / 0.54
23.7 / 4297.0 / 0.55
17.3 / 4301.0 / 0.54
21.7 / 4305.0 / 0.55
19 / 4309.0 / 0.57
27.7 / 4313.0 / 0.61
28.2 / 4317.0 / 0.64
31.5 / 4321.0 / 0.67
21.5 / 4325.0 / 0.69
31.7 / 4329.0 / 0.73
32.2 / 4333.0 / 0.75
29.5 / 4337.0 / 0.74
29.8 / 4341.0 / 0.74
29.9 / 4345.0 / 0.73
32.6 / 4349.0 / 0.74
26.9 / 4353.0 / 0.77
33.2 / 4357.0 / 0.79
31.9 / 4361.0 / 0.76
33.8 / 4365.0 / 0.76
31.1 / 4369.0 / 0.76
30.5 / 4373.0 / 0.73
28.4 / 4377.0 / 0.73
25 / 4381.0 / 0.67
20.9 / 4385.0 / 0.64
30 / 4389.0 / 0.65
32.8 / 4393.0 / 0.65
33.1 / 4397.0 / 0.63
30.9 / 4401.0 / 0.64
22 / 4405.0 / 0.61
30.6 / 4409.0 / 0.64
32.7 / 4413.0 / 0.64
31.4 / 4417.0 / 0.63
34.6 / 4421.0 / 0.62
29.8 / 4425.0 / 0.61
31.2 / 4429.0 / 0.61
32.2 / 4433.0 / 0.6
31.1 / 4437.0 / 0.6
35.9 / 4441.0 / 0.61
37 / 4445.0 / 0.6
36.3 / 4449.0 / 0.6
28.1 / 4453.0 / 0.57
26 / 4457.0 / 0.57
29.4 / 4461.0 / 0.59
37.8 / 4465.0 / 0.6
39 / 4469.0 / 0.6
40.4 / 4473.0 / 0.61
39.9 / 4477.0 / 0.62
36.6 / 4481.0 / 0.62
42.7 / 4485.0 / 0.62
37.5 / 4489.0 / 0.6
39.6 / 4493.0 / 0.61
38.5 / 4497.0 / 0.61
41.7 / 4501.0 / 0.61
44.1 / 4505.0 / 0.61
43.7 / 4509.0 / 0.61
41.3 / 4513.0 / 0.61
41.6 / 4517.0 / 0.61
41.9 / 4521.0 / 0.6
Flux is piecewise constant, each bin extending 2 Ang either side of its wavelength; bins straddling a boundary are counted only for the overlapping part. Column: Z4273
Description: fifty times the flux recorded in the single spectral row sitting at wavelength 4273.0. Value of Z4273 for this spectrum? 680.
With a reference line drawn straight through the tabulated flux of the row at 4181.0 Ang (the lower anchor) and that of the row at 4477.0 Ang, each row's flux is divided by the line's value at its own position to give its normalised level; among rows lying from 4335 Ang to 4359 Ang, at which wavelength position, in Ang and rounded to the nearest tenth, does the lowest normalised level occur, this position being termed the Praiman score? 4353.0 Ang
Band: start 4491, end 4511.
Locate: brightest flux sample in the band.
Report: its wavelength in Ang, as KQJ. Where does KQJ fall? 4505.0 Ang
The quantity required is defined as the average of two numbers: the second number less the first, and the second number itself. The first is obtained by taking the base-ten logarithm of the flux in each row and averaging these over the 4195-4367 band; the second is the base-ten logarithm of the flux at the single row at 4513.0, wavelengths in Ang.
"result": 0.95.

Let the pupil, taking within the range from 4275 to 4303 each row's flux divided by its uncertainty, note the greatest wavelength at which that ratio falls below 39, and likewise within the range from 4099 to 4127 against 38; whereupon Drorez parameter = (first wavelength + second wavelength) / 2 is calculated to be 4211 Ang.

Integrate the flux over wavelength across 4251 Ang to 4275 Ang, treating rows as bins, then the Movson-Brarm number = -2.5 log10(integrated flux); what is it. -6.7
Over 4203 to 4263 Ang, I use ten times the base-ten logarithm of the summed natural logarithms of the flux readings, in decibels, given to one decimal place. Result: 16.3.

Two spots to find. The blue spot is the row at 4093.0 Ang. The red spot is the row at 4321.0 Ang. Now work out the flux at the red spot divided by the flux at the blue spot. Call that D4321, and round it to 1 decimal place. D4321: 1.4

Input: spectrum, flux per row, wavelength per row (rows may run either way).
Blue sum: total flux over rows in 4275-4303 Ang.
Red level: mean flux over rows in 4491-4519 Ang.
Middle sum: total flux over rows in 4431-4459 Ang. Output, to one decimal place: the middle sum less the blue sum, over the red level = 2.0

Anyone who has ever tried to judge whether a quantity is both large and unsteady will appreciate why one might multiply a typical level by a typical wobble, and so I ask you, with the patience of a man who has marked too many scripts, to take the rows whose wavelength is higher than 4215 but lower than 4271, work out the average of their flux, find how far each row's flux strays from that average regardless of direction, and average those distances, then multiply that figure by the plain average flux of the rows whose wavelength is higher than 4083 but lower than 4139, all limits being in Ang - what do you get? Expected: 90.4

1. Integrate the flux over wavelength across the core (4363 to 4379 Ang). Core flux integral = 495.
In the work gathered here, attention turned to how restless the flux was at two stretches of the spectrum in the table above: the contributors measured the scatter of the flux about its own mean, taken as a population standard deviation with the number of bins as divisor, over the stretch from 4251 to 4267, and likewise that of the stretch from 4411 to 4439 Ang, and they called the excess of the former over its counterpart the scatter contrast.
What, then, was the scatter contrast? 2.4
